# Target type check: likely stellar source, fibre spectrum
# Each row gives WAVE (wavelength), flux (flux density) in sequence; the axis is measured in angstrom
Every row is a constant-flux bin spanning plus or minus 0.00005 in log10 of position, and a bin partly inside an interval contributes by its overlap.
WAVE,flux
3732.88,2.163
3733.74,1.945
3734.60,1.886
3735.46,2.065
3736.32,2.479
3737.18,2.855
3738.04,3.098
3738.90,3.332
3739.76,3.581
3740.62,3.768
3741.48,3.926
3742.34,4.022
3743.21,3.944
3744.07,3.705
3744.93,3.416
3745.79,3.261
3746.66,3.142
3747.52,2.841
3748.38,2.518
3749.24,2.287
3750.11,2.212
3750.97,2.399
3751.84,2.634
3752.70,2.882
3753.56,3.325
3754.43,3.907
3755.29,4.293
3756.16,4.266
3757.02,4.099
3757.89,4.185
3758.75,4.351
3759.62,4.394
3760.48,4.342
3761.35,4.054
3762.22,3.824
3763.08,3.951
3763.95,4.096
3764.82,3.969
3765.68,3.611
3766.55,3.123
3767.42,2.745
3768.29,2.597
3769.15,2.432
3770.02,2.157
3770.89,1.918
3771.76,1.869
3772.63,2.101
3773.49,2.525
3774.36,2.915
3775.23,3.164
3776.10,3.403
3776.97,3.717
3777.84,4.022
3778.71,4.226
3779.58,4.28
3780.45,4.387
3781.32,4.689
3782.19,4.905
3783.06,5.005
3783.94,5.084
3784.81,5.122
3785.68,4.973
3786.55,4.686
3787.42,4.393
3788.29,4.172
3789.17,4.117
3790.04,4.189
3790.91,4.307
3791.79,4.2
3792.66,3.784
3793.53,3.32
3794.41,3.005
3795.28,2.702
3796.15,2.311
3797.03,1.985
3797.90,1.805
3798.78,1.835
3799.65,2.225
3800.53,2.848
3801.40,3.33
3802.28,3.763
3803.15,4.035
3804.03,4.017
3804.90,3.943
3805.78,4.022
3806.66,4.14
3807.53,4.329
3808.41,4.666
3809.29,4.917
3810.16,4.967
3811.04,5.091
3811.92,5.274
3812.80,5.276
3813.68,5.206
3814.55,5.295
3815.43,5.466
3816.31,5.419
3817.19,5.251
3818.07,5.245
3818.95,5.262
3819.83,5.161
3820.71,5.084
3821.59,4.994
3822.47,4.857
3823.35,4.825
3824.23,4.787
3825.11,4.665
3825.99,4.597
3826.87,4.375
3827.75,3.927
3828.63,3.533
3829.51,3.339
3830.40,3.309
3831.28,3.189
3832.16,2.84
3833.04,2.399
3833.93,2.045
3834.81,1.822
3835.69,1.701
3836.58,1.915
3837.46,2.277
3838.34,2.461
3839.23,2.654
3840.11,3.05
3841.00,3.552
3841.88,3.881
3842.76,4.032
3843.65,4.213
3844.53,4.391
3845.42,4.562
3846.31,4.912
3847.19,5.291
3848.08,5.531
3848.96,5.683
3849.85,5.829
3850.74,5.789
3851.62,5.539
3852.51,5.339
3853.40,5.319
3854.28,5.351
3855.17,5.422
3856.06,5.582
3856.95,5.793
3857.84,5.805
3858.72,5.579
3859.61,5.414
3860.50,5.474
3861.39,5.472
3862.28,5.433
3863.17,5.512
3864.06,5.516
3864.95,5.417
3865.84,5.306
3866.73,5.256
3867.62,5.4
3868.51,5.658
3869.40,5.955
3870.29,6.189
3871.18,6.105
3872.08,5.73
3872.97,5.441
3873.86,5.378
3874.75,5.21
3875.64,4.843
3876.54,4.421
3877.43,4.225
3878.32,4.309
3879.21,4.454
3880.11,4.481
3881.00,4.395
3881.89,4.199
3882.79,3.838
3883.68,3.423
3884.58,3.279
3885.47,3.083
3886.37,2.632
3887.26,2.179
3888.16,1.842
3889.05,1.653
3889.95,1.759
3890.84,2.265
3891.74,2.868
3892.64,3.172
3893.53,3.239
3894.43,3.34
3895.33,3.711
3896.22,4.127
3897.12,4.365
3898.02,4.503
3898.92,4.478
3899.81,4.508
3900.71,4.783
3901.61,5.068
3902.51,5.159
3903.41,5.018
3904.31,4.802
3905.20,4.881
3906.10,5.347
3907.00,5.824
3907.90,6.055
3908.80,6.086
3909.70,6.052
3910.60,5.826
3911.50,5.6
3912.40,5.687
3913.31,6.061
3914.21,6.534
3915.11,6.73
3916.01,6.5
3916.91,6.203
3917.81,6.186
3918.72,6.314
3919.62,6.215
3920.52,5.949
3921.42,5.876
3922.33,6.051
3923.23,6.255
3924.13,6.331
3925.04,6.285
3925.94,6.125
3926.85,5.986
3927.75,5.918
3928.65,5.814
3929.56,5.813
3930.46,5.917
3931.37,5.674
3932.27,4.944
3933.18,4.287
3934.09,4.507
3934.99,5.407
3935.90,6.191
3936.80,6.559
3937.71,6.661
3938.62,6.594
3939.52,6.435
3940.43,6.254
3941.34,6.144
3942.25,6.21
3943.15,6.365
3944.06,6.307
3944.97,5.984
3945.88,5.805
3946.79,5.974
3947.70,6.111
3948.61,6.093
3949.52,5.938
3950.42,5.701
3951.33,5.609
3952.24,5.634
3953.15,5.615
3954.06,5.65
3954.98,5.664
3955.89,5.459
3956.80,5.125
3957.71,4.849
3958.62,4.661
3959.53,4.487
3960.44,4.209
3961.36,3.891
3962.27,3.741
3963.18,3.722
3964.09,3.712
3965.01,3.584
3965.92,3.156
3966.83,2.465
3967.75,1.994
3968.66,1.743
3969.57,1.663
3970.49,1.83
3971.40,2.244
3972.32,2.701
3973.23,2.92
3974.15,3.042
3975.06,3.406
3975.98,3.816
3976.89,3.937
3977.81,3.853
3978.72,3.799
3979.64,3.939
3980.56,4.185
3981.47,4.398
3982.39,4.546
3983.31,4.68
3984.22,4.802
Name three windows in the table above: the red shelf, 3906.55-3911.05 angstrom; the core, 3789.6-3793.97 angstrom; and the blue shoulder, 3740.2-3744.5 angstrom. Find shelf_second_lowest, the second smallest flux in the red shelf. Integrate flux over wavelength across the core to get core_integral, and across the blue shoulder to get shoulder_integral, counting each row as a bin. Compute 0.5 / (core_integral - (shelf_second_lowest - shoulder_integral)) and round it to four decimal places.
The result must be 0.0178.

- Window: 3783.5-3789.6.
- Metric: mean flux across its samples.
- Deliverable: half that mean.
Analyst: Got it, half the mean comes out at 2.32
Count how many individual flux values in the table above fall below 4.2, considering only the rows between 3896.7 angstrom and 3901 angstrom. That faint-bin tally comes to 0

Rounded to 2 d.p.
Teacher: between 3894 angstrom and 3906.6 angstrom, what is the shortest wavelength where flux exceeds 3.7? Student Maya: 3895.33 angstrom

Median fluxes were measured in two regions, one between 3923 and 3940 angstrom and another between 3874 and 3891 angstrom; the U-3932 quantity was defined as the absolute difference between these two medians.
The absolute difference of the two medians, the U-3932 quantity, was 2.1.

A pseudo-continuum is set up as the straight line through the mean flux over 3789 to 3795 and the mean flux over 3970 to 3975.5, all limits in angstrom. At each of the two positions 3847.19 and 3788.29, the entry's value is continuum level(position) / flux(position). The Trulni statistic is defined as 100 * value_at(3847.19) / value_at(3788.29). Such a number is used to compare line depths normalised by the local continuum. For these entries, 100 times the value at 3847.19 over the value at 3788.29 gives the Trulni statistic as 71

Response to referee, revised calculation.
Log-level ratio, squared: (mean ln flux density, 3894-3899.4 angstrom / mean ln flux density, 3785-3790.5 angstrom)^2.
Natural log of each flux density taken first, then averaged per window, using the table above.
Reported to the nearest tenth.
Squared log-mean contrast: 0.9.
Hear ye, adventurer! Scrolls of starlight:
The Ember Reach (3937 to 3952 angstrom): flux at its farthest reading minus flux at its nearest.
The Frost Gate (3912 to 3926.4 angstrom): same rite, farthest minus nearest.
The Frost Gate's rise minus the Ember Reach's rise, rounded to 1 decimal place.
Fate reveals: 1.5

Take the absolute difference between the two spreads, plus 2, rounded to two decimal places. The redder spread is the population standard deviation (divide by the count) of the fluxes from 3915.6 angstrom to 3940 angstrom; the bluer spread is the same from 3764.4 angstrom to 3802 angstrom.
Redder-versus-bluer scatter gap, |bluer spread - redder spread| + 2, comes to 2.45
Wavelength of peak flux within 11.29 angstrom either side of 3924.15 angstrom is 3915.11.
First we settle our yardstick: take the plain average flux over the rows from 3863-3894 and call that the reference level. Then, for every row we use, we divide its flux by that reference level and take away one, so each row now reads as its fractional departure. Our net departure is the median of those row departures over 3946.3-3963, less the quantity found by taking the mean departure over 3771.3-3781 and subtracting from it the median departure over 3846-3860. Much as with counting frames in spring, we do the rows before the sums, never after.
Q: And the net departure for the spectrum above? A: 0.84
